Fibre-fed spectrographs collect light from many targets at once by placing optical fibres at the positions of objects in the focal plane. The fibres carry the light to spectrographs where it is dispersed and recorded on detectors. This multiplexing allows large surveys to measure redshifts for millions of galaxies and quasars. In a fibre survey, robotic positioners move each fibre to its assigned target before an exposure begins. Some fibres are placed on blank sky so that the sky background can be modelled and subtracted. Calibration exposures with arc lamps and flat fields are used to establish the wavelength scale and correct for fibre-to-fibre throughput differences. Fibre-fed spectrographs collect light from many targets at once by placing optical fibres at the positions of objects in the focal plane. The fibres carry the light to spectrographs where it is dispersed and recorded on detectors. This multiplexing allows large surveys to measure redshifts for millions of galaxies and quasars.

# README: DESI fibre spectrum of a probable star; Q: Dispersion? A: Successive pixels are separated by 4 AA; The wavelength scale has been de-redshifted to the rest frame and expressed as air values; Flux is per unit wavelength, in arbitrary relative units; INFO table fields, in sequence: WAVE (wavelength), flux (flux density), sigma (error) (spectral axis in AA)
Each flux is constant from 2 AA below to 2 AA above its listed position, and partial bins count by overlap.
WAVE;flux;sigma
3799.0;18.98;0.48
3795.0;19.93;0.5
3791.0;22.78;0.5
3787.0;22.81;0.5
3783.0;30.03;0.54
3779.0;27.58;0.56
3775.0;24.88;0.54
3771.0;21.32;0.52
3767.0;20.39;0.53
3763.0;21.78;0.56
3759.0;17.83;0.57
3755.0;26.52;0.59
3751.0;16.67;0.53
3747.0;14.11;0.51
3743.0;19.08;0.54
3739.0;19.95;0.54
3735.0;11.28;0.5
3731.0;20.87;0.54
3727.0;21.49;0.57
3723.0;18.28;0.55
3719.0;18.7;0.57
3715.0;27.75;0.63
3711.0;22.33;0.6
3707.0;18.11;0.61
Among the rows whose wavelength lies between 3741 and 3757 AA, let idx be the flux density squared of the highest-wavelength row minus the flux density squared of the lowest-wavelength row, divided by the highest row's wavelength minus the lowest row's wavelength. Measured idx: 28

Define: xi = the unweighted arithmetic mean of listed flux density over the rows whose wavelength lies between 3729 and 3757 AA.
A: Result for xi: 18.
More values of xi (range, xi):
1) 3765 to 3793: 24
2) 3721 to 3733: 20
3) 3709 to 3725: 22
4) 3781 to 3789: 26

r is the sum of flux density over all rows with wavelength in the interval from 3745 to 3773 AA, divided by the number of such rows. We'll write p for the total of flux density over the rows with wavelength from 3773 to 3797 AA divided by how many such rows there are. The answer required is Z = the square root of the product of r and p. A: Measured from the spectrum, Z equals 22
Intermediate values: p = 24.7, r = 19.8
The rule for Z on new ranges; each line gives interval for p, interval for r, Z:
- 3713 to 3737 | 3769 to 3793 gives 22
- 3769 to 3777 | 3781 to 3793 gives 24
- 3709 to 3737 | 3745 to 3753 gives 18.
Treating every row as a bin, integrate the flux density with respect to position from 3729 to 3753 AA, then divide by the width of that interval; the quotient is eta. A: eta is 17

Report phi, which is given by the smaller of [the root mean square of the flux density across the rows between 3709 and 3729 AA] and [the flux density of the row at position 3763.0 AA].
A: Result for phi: 22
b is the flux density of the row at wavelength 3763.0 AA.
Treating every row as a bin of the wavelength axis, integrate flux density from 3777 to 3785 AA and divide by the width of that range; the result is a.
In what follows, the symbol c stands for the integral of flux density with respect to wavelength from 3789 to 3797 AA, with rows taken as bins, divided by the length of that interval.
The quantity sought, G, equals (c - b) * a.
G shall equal -12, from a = 29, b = 21.78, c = 21.4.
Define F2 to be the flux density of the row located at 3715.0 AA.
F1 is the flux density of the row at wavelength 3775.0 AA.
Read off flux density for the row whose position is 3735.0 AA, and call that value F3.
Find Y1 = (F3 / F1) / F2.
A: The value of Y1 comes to 0.016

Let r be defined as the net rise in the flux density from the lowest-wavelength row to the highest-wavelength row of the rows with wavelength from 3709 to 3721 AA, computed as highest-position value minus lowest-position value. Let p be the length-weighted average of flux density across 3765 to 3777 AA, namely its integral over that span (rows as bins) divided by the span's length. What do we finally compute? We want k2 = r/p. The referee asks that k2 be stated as -0.2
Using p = 22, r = -4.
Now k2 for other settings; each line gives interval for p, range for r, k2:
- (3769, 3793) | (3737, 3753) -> -0.1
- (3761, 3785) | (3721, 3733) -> 0.1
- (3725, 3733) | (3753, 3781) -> 0.1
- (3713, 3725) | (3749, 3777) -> 0.4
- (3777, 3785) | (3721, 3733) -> 0.1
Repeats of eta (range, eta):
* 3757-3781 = 22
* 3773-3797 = 25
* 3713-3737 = 20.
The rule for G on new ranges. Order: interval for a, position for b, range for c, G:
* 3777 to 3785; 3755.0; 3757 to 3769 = -188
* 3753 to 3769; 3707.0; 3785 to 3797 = 81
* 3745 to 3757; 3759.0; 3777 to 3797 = 130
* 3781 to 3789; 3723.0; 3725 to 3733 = 77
